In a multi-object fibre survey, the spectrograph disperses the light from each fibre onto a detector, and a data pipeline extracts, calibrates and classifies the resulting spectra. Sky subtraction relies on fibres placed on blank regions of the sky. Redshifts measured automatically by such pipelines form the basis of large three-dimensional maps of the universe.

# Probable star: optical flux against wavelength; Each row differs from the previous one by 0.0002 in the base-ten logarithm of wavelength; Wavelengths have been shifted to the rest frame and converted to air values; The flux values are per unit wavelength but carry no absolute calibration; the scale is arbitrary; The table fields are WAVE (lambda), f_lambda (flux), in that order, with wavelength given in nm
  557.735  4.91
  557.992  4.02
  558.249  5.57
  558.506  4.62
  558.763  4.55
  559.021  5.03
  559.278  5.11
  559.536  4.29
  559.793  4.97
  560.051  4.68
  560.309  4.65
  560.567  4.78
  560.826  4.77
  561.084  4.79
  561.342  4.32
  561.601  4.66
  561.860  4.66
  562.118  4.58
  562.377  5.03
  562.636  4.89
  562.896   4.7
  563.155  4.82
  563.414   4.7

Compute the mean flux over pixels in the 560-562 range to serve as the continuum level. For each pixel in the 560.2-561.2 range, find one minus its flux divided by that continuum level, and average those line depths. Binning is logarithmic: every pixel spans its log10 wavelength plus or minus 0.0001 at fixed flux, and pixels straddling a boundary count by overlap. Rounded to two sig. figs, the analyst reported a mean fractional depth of -0.018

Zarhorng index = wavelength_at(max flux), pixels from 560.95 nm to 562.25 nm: 561.084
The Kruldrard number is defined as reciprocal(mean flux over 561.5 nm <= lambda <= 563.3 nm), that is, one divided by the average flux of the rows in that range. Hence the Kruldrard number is 0.210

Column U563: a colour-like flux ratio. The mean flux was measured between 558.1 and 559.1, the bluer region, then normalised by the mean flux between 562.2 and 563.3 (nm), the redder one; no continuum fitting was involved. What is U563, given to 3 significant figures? 1.02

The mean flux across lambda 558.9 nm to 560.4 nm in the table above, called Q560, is 4.79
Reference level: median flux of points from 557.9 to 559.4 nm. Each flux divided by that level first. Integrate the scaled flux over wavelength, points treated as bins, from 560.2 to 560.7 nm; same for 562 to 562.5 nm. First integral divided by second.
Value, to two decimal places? 0.98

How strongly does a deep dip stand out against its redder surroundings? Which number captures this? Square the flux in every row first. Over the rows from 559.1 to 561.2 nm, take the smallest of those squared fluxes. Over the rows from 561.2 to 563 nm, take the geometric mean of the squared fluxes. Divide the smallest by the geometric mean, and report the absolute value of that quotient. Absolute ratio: 0.84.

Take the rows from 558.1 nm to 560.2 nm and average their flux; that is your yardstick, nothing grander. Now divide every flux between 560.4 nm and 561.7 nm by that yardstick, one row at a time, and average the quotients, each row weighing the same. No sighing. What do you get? 0.96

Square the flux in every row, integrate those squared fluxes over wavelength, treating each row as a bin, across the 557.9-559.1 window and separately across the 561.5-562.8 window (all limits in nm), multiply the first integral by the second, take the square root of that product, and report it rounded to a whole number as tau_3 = 29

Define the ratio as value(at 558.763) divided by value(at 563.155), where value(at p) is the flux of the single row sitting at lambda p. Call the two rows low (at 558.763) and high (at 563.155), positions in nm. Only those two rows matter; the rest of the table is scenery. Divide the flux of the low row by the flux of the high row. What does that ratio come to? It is 0.94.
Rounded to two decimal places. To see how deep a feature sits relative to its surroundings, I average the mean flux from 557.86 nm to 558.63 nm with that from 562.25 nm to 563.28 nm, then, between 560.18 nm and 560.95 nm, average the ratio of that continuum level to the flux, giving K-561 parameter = 1.01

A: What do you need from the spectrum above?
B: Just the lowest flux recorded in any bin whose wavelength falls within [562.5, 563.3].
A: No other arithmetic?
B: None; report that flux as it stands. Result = 4.7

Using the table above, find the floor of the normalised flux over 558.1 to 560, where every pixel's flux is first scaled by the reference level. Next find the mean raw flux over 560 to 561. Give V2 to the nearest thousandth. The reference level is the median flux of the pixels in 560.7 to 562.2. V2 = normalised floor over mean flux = 0.195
